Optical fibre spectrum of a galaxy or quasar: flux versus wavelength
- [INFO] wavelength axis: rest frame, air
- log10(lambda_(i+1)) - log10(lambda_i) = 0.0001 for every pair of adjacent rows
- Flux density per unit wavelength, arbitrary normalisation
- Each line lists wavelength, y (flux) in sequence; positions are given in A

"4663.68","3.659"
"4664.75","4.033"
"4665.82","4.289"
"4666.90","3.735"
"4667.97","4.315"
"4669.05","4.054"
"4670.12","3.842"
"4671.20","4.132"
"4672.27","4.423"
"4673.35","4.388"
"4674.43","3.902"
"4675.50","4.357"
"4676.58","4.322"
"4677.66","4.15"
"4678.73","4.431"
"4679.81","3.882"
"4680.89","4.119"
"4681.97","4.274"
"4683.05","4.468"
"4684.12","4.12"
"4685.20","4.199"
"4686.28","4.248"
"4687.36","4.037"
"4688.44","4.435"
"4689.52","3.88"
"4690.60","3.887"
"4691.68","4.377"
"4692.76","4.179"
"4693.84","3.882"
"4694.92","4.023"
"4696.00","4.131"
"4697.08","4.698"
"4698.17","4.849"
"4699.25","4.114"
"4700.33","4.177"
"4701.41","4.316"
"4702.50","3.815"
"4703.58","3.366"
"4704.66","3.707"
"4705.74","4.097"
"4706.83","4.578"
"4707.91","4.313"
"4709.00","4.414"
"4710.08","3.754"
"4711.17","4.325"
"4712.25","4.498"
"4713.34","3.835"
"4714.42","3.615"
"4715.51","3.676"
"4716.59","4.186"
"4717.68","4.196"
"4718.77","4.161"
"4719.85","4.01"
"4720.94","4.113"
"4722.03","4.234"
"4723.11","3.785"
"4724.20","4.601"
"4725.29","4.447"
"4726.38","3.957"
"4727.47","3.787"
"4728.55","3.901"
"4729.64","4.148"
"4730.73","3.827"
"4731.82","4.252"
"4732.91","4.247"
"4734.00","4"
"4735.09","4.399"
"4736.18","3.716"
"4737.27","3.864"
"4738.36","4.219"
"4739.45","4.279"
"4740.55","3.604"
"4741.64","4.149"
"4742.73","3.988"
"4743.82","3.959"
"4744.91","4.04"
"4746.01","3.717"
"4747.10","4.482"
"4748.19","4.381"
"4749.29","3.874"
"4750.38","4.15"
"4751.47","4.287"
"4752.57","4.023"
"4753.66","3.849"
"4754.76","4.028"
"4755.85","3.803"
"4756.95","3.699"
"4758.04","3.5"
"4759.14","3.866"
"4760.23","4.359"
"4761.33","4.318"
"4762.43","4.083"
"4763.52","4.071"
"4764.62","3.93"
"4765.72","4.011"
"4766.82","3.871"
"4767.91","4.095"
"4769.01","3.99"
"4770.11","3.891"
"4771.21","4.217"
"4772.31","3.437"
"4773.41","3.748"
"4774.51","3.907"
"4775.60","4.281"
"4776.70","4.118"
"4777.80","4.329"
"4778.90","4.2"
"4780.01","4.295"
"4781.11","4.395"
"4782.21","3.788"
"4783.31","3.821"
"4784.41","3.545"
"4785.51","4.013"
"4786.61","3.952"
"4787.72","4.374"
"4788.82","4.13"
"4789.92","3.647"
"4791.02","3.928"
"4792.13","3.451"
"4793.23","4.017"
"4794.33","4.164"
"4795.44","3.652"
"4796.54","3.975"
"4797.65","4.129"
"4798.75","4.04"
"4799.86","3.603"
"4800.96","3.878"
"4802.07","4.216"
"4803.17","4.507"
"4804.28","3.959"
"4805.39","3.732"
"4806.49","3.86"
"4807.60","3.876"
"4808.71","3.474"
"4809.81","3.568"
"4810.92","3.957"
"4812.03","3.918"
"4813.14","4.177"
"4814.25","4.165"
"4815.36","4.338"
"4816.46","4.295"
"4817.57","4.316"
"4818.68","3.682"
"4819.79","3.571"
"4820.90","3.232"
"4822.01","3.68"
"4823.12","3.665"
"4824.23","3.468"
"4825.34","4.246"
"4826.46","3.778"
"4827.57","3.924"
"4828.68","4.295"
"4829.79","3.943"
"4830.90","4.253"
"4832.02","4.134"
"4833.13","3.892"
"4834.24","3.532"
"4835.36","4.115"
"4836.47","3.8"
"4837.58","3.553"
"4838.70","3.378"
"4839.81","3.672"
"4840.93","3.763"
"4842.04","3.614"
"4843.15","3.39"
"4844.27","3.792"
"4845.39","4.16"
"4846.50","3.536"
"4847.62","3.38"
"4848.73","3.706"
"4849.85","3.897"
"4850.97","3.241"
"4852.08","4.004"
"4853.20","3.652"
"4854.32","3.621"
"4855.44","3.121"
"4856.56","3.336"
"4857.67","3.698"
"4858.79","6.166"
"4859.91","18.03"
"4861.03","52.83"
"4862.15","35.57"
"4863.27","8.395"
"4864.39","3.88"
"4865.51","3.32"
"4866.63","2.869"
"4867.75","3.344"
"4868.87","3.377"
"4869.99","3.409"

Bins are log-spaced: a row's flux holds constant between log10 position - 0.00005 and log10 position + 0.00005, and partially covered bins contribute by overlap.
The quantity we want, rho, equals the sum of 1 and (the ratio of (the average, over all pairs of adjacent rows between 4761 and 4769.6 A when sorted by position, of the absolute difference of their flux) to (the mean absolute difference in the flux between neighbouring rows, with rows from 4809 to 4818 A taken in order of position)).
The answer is 2.00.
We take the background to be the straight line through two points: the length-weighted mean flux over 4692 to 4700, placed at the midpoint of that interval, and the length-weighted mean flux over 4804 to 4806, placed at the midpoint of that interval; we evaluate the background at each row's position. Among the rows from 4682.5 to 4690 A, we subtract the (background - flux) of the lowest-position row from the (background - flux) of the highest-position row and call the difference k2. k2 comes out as 0.56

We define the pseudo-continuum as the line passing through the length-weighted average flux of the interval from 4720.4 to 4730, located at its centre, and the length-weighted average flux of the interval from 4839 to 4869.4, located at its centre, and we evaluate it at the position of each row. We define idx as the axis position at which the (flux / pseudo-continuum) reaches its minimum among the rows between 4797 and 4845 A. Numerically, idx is 4843.15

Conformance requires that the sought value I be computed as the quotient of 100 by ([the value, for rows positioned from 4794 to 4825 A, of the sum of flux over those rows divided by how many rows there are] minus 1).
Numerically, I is 34.5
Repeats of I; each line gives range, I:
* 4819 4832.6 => 35.1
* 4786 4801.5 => 34.2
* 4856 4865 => 6.5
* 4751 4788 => 33.3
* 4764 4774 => 34.4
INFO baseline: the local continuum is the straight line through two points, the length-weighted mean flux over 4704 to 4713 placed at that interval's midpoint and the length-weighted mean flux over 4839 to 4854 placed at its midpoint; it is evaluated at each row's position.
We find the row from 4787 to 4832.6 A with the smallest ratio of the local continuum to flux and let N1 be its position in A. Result 4803.17 A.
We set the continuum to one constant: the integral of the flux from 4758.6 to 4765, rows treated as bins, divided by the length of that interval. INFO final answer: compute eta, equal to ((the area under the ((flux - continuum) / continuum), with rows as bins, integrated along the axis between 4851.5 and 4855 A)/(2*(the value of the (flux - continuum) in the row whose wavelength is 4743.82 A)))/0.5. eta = 2.1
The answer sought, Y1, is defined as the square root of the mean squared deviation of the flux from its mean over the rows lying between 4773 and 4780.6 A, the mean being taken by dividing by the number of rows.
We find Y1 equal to 0.20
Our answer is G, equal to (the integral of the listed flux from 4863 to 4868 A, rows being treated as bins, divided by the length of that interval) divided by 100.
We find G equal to 0.0419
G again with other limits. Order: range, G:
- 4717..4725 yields 0.0416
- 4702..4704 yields 0.0360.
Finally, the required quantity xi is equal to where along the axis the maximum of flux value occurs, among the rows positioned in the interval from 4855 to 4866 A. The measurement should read 4861.03 A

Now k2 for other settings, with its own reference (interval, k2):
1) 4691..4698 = -0.34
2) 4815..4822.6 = 0.63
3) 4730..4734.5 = -0.19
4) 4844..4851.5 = 0.52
